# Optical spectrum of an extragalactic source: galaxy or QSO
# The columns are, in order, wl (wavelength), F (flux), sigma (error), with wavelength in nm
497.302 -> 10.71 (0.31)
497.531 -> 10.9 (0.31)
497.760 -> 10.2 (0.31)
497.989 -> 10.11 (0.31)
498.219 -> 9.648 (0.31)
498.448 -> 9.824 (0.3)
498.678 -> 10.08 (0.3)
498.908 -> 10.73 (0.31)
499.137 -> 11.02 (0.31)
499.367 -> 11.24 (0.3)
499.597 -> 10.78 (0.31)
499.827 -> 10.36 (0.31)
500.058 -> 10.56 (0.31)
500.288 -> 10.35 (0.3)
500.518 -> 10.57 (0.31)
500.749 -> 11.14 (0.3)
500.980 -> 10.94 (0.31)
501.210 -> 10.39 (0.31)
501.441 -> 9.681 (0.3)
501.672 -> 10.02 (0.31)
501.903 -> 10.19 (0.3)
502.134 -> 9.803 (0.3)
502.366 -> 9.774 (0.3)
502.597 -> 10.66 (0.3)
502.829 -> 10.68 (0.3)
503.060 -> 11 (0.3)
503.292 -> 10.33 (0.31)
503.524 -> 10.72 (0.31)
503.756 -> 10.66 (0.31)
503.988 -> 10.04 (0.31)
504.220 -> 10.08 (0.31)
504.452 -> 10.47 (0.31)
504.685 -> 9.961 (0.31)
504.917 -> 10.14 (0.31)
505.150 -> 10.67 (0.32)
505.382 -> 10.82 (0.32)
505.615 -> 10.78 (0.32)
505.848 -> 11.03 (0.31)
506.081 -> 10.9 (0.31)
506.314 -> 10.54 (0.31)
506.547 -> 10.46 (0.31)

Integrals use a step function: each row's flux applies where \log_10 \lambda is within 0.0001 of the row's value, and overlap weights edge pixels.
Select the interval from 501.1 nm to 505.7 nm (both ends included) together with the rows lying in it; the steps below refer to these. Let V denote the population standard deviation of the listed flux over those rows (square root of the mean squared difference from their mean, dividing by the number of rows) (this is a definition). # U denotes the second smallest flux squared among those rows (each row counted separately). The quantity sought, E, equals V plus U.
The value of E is 96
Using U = 96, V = 0.38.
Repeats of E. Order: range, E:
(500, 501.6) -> 108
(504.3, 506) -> 103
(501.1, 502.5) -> 96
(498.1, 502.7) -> 94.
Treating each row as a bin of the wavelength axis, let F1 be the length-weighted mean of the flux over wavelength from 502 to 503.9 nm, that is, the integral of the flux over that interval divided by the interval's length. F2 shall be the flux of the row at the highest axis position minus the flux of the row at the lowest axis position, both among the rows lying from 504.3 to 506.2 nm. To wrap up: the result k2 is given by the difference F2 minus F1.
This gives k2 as -10.0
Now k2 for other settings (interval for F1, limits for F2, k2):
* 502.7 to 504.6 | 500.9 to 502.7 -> -10.8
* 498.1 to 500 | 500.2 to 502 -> -10.6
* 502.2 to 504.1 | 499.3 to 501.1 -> -10.8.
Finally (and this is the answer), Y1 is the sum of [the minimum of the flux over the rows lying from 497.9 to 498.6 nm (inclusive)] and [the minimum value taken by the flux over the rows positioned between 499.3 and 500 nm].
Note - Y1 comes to 20.0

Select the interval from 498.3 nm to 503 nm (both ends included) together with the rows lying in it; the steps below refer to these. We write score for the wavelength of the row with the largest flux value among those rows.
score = 499.367 nm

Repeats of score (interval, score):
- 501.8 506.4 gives 505.848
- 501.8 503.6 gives 503.060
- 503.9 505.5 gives 505.382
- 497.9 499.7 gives 499.367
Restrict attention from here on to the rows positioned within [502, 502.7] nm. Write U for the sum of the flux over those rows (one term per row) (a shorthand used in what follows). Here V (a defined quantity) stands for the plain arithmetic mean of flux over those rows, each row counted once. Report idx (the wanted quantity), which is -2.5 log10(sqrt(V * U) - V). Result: -2.17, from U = 30.2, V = 10.1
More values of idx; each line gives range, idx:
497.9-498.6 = -2.15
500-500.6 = -2.21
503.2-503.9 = -2.22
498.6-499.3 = -2.23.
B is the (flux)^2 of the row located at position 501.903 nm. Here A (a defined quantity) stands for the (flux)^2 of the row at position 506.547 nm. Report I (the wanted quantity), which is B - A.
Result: -6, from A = 109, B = 104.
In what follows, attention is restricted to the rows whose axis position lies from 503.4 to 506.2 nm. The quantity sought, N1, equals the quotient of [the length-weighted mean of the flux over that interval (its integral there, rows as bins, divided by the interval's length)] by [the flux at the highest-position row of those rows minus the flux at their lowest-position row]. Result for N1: 58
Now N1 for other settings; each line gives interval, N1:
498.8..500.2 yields -63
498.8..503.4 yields -26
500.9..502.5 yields -9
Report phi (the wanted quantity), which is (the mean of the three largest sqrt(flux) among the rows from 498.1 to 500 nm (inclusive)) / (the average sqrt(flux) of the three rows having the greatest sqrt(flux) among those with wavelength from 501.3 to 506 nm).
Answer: 1.00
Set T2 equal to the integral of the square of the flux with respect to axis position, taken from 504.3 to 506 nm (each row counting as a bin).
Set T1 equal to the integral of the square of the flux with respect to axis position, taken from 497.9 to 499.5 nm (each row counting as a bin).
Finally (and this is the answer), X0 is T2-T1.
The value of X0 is 16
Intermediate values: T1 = 173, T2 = 189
